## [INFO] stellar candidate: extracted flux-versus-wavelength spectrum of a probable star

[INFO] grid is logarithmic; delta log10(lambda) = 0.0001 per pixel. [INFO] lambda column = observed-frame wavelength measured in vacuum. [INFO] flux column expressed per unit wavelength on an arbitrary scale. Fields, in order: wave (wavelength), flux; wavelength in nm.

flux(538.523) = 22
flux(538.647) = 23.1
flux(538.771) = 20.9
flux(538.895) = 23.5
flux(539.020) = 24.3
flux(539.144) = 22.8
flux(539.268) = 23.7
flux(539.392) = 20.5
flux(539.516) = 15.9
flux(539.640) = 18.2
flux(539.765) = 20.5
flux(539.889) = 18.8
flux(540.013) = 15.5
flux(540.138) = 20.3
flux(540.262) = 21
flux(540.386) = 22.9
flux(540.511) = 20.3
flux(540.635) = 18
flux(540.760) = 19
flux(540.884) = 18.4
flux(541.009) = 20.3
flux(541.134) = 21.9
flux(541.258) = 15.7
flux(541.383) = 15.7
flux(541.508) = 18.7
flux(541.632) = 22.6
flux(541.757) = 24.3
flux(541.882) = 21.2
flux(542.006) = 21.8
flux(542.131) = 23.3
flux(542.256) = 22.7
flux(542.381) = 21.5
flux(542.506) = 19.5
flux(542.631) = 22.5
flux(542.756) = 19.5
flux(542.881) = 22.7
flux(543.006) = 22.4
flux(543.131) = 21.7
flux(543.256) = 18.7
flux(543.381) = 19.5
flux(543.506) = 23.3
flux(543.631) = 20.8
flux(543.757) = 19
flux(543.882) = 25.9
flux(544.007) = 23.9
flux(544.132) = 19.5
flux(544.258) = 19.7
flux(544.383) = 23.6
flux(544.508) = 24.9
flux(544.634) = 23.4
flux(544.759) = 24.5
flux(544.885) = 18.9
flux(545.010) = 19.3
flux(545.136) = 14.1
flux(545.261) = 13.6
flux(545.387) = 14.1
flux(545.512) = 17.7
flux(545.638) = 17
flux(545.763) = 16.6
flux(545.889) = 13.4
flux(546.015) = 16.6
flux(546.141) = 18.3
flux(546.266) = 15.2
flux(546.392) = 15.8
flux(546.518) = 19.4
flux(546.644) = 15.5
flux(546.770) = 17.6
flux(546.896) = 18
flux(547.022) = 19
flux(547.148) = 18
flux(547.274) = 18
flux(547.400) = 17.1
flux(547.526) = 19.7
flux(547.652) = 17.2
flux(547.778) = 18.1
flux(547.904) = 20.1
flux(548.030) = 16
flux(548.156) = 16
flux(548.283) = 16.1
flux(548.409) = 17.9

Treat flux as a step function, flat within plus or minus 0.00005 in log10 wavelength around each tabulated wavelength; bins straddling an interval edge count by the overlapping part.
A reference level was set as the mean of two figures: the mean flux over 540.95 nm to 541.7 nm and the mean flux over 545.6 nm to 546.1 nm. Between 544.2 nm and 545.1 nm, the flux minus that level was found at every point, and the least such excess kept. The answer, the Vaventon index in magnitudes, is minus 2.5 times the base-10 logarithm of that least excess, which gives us -0.3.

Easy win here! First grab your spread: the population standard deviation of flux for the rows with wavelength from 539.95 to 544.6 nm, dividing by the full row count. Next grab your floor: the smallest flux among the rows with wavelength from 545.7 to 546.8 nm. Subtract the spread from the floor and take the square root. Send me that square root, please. 3.3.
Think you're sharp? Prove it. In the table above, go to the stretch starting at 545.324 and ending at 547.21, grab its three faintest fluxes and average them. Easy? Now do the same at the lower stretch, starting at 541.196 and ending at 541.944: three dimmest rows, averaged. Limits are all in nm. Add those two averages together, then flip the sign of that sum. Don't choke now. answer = -30.9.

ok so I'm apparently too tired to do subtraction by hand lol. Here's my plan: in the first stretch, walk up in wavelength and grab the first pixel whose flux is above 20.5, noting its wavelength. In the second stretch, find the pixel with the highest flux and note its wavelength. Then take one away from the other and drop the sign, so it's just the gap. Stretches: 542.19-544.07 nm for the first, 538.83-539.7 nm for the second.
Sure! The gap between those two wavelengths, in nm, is 3.24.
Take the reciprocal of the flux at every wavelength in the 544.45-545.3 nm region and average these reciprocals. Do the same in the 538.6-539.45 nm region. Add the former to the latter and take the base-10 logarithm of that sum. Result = -1.01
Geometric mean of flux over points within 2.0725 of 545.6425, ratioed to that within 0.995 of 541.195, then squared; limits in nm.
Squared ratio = 0.83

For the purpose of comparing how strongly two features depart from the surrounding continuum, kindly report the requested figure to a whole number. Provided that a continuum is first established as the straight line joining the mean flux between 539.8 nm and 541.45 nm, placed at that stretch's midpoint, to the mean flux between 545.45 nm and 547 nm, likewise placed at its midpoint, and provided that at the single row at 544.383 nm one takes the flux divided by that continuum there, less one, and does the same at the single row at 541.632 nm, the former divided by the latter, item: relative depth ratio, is 2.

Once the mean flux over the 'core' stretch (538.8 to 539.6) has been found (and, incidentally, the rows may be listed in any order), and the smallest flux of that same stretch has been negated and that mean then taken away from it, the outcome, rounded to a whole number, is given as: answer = -38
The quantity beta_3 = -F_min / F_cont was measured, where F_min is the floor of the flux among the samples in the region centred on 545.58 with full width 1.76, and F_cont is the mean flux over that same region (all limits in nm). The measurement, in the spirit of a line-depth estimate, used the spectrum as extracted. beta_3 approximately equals -0.80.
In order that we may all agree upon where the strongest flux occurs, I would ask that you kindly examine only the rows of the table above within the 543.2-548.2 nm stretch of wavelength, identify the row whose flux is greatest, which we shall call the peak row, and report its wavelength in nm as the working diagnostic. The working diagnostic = 543.882 nm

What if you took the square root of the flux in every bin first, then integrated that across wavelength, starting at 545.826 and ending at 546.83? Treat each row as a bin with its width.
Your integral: 4.1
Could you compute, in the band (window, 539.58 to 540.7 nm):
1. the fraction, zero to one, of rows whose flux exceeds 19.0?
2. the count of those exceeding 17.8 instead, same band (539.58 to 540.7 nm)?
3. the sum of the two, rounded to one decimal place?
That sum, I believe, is 8.6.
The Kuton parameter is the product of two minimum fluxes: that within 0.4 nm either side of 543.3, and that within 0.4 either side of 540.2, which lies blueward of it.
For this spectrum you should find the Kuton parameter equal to 290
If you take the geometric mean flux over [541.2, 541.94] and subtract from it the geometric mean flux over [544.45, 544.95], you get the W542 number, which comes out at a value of -3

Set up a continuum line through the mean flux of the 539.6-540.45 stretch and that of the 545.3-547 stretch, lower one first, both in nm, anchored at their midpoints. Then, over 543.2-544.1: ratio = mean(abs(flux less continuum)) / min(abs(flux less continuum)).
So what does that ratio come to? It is 5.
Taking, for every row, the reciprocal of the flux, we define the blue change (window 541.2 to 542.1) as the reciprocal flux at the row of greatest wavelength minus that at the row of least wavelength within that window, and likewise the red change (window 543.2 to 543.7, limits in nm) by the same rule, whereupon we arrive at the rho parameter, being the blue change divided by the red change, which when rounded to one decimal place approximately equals 3.3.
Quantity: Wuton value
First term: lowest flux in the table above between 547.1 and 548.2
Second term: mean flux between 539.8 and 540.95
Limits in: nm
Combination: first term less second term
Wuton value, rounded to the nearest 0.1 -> -3.4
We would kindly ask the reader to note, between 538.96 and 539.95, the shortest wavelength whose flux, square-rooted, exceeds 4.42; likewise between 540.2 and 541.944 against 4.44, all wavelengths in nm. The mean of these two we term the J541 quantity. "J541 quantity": 539.64 nm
